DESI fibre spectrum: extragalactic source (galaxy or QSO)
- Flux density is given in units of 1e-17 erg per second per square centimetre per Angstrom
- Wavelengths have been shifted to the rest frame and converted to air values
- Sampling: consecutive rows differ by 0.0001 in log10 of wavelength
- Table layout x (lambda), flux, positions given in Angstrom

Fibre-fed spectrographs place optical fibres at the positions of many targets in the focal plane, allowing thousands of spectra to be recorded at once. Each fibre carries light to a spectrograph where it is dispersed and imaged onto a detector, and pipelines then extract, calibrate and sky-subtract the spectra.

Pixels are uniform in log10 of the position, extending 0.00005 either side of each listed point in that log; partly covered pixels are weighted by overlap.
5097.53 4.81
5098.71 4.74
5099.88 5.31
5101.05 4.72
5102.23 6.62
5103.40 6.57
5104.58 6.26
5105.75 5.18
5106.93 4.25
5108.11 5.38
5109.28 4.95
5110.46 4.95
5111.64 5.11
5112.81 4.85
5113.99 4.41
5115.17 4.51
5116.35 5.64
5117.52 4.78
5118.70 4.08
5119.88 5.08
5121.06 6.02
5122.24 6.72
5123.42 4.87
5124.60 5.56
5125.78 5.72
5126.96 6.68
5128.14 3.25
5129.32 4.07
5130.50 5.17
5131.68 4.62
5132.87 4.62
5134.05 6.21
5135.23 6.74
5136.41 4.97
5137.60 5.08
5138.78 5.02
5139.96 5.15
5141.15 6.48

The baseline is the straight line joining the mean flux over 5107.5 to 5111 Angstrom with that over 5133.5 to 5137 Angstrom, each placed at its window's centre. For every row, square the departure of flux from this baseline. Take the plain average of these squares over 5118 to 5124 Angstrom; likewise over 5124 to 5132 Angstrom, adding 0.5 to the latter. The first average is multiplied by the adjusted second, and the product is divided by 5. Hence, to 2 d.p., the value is 0.36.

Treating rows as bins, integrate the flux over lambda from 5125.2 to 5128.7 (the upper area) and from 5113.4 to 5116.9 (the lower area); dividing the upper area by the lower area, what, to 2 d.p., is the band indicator 1.08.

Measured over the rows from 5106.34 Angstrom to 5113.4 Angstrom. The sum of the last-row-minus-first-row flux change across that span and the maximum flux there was 6.0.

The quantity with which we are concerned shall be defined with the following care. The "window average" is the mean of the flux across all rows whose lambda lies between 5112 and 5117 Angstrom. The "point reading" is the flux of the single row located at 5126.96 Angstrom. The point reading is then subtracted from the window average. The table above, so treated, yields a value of -1.8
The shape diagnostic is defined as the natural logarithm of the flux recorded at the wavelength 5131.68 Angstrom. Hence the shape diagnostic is 1.53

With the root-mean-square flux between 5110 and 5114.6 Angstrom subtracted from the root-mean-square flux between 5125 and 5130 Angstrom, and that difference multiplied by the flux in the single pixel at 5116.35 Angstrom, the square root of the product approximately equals 1.24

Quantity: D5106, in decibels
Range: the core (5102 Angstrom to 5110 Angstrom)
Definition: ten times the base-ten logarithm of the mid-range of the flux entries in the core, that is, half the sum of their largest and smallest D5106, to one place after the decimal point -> 7.4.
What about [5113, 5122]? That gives 7.0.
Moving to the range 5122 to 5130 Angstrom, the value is 7.0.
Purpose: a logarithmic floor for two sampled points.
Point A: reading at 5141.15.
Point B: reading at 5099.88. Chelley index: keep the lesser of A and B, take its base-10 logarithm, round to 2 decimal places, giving 0.73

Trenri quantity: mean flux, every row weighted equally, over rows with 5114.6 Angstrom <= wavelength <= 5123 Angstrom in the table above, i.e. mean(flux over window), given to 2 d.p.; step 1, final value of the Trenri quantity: 5.26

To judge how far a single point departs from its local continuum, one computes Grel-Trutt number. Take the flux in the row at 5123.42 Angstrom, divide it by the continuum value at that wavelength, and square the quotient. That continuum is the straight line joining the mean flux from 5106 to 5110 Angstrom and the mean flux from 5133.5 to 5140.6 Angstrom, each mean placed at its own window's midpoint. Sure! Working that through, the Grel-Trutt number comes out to 0.87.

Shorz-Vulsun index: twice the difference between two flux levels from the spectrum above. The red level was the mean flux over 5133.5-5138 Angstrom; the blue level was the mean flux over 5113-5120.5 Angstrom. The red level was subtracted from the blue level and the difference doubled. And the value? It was -2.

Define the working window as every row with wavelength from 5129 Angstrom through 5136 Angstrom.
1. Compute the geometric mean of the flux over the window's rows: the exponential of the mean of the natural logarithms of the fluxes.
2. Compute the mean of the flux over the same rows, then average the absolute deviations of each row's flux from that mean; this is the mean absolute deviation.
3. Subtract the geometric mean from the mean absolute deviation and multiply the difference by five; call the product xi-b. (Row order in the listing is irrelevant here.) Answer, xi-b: -21.7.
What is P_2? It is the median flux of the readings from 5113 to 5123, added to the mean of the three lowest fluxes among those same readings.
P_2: 9.3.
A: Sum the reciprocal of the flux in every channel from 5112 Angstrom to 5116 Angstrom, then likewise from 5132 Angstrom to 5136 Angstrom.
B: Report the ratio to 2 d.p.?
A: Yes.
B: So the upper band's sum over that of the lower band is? 0.80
